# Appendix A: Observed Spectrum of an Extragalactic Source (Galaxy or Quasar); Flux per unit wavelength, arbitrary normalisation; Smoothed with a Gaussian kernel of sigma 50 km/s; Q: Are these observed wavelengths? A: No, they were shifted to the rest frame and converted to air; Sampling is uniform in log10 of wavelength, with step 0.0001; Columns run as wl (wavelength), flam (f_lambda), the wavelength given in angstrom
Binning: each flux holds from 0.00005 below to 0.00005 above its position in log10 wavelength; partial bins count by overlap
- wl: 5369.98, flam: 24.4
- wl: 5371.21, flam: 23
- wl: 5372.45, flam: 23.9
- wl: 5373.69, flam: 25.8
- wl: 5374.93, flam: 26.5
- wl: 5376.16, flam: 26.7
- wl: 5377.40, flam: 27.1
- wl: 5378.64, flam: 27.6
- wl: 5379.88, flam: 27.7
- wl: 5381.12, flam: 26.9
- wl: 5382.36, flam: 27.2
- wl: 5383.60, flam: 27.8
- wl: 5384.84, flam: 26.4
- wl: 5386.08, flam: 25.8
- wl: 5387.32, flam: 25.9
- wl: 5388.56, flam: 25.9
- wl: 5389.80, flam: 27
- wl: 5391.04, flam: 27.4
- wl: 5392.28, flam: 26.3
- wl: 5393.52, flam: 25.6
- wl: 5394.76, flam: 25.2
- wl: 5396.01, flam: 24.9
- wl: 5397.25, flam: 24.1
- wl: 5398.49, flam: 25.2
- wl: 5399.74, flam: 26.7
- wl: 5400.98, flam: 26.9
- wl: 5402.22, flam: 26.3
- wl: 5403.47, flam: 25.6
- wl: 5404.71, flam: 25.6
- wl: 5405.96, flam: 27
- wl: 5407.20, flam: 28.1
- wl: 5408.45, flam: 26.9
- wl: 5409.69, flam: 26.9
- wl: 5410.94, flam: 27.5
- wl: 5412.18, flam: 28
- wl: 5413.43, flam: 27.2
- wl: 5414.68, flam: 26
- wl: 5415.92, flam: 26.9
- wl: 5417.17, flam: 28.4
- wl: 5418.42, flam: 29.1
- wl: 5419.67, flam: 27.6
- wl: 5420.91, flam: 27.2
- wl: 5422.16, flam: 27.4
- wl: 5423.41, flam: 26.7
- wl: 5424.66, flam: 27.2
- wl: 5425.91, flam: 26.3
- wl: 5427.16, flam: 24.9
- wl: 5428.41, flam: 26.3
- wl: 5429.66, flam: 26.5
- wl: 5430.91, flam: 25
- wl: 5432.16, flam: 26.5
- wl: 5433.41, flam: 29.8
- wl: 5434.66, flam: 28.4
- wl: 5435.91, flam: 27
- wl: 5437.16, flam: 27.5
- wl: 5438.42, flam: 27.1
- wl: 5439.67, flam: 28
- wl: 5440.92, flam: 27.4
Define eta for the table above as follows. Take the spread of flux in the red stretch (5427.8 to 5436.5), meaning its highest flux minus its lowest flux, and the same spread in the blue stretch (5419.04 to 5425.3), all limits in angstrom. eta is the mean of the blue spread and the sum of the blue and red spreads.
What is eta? 3.3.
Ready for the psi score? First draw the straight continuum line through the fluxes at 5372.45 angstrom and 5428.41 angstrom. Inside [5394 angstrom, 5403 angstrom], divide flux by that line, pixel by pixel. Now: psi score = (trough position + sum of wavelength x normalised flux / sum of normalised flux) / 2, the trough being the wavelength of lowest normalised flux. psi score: 5397.9 angstrom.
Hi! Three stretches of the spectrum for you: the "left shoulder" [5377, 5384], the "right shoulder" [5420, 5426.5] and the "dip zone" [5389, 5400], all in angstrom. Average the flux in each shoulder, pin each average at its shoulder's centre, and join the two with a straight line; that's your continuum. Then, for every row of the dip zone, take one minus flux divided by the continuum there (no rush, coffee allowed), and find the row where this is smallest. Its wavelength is 5391.04 angstrom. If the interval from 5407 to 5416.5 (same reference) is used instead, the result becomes 5407.20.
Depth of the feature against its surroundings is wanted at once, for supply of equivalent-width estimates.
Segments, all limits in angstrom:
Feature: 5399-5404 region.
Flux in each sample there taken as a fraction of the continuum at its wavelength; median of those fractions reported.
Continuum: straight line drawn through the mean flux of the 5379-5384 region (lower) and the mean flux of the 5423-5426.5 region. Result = 0.98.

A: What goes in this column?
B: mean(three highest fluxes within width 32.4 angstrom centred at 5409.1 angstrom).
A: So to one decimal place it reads 28.5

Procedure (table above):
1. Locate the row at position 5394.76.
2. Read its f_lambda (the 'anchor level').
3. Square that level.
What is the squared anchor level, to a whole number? 635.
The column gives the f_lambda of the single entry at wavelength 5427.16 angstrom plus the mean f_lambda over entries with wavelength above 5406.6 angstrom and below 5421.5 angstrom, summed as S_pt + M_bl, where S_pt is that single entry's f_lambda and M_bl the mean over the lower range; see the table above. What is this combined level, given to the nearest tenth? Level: 52.4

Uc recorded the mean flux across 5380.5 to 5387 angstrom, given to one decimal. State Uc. 26.8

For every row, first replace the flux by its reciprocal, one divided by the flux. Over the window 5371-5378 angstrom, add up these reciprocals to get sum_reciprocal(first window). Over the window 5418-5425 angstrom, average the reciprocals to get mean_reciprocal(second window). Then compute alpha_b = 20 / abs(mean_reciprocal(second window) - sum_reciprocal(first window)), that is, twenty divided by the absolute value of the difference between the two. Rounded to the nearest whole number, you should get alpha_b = 100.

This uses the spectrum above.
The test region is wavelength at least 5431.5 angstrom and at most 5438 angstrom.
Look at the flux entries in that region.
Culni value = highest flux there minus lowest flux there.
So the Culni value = 3.3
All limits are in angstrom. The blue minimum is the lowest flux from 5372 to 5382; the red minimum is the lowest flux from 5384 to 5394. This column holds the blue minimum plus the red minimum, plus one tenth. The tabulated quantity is 49.6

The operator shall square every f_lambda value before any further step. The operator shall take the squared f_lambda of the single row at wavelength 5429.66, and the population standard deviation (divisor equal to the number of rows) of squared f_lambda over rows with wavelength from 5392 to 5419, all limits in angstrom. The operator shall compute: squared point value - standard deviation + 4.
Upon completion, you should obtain 642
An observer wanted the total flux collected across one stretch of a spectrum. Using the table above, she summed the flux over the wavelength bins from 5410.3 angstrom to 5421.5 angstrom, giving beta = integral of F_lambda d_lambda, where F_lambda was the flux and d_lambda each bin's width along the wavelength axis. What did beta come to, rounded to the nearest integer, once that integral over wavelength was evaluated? 309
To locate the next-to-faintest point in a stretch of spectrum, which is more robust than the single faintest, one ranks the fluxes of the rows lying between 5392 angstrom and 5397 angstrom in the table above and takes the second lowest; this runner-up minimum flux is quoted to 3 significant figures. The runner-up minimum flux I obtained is 25.2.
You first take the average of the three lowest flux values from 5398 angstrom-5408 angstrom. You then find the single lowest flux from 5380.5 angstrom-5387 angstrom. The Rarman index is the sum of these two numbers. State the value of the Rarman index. 51.3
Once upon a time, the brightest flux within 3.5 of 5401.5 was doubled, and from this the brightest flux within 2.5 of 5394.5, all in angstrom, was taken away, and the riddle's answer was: 27.5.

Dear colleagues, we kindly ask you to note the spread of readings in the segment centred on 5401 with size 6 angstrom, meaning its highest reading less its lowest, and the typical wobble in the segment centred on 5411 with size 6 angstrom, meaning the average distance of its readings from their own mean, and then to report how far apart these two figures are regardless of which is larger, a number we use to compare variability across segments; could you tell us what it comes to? 1.3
